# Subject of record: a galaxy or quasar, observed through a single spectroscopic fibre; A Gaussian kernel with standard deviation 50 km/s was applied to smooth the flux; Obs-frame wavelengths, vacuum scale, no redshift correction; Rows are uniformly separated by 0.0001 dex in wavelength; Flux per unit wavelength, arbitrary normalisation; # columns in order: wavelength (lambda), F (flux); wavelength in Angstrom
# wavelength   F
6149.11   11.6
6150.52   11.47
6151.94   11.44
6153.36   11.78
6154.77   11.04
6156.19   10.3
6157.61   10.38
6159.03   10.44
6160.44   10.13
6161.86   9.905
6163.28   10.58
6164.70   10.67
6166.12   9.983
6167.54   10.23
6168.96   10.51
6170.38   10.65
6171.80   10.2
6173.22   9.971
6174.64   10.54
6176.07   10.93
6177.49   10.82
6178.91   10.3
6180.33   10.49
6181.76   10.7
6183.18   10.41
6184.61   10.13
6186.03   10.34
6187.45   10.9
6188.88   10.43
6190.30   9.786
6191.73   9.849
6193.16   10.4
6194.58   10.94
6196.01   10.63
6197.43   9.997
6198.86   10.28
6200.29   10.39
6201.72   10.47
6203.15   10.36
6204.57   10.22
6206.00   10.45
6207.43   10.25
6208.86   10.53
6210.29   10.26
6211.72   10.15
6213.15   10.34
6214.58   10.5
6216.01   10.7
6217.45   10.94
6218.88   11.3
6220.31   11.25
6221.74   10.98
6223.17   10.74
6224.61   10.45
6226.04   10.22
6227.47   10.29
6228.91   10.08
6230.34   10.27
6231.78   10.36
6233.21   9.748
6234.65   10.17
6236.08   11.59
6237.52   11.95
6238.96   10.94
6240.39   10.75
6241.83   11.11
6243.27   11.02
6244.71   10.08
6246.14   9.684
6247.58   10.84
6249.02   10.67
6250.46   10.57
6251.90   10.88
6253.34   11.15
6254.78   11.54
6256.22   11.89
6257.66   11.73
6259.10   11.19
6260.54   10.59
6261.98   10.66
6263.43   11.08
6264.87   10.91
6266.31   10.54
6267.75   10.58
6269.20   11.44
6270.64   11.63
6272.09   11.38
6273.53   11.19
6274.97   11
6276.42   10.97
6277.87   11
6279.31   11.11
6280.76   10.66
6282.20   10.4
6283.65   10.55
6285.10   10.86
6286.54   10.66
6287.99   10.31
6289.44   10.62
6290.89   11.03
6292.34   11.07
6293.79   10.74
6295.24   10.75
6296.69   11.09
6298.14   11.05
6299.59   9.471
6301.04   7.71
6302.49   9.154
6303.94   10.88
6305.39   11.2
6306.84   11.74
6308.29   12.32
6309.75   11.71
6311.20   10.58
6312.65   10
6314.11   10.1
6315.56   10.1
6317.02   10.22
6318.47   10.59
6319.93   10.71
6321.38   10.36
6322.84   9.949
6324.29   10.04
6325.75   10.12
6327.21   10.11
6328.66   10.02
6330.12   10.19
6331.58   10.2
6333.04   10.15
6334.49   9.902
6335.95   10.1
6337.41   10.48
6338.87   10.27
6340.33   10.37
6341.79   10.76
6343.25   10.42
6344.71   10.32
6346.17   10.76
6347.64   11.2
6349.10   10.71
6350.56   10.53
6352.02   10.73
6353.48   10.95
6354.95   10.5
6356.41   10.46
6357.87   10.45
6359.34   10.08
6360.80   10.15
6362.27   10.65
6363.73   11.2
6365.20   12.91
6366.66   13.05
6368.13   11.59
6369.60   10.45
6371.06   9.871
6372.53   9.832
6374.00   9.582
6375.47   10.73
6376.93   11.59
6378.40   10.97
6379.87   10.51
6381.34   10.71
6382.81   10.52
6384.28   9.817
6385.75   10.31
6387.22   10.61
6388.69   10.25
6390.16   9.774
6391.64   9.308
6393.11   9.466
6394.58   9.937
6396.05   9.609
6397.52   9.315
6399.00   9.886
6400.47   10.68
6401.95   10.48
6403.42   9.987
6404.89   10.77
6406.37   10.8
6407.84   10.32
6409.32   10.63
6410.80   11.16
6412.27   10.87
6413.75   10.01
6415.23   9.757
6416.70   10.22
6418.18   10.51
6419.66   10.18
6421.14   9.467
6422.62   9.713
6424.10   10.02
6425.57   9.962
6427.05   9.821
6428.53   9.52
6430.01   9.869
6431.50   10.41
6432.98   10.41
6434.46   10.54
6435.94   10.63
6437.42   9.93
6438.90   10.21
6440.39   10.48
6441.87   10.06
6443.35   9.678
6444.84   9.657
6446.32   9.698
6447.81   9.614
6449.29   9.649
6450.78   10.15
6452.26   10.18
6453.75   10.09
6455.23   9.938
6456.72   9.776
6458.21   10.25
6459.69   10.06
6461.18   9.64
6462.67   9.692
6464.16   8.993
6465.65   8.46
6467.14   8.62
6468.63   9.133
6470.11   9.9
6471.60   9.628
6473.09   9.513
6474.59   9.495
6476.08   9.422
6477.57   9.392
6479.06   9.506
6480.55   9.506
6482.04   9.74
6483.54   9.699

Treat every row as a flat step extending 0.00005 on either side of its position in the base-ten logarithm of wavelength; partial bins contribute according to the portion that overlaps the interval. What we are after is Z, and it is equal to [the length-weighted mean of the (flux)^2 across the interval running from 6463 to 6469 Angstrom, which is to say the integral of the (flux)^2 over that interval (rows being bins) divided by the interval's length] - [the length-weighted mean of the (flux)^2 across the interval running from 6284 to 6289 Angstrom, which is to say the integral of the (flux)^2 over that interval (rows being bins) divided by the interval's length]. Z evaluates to -34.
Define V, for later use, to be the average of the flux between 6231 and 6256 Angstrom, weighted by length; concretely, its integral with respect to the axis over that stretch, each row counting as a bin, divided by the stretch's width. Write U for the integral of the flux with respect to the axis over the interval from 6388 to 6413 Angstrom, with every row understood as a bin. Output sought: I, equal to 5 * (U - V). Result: 1220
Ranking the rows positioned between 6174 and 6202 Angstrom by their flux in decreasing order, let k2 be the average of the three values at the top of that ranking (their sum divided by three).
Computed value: 10.9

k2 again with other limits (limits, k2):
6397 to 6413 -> 10.9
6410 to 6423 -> 10.8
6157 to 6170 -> 10.6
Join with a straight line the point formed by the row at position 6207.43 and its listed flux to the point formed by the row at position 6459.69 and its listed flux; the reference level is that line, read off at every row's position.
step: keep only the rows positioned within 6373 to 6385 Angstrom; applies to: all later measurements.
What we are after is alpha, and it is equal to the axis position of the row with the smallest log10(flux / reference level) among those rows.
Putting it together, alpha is 6374.00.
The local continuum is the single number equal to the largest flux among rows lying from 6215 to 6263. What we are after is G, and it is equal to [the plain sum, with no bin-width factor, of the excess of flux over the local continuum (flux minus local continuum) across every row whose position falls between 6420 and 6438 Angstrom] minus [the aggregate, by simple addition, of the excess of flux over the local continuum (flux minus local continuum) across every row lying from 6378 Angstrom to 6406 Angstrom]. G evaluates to 11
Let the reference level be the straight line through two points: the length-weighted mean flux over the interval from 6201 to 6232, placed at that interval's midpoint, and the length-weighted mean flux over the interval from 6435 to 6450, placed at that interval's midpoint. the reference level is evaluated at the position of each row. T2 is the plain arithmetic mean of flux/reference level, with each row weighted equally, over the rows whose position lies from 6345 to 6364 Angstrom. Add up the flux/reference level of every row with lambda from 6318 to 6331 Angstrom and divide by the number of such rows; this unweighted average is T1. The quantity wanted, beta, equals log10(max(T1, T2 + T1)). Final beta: 0.310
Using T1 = 0.998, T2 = 1.05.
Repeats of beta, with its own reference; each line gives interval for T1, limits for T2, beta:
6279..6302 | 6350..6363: 0.311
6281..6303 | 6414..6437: 0.303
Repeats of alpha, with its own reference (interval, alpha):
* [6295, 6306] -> 6301.04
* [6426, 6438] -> 6428.53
